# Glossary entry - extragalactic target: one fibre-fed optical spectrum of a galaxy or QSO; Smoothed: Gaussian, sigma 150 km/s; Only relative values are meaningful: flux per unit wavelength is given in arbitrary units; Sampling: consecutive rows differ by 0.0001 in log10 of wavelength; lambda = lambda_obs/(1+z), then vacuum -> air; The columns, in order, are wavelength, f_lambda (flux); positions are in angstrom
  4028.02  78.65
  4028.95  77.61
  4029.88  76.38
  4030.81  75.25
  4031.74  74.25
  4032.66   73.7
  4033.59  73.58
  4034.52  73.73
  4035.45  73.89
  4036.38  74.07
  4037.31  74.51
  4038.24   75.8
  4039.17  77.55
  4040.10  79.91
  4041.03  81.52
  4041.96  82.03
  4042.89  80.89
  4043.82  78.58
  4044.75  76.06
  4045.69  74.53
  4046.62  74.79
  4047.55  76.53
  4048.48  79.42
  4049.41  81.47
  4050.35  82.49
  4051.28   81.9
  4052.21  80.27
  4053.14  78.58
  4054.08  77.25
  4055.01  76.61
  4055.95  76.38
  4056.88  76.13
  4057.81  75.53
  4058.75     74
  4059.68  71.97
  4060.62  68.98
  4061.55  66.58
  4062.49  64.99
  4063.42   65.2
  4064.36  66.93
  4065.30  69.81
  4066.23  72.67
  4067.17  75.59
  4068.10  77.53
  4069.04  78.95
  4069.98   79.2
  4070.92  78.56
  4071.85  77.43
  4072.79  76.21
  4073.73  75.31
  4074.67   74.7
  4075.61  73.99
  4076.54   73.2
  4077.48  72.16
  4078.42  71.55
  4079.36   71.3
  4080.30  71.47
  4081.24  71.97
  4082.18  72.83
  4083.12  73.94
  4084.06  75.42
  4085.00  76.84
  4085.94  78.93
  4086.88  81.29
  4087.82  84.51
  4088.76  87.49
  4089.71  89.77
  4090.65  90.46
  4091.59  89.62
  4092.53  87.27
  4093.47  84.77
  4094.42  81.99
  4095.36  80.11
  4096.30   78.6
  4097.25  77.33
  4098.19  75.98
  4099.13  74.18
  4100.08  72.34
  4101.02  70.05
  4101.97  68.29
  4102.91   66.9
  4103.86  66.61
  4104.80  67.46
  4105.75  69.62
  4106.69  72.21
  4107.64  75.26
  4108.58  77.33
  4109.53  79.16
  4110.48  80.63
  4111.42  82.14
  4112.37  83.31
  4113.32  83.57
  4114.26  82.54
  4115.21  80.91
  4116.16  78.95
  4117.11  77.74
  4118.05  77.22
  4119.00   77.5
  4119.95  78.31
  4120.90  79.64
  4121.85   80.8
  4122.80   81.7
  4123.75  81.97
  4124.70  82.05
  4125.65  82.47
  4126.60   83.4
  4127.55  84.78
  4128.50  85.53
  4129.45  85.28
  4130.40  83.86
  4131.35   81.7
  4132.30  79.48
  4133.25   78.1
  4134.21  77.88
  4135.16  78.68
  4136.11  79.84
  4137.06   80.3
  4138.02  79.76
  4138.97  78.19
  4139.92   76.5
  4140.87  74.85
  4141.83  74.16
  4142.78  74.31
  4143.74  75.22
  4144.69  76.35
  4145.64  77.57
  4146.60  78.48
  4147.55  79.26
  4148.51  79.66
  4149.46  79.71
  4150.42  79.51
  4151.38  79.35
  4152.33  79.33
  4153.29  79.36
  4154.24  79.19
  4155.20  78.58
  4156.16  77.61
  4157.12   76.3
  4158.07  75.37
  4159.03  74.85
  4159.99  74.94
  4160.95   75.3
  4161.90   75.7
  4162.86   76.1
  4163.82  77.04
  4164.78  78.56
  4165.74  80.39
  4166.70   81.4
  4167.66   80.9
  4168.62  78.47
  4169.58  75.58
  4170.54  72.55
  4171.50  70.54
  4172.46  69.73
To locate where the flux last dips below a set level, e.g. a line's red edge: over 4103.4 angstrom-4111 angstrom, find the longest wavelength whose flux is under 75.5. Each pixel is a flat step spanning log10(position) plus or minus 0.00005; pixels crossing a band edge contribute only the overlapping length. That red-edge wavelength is 4107.64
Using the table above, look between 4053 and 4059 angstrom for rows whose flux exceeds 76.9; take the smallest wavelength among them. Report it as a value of 4053.14 angstrom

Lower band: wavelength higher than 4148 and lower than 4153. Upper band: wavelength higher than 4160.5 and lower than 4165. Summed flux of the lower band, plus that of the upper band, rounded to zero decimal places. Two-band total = 780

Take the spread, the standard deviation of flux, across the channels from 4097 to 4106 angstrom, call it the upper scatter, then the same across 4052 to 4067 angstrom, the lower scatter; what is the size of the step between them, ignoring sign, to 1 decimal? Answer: 1.1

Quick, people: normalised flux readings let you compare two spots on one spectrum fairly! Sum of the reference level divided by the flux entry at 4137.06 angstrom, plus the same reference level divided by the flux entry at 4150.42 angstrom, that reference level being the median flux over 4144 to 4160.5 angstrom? 1.97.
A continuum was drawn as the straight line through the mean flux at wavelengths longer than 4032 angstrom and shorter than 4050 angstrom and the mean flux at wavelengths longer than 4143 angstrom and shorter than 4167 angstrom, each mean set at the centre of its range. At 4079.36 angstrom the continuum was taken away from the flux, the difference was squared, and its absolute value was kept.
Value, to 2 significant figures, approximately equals 35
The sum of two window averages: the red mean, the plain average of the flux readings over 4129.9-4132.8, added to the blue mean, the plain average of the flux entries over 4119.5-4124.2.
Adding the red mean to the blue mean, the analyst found 162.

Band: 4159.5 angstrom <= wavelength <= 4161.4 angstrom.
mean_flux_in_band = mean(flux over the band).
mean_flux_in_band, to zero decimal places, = 75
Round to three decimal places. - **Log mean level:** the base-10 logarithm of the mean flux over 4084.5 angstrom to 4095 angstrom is 1.928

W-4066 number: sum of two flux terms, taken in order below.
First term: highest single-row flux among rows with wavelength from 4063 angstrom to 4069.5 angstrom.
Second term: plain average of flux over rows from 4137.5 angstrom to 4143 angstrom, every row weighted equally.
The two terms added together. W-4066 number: 155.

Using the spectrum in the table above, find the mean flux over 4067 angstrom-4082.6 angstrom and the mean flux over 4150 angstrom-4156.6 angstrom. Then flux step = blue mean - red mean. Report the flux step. -4.2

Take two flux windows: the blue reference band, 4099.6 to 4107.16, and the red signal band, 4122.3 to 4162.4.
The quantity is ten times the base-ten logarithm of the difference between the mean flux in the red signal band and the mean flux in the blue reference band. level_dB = 10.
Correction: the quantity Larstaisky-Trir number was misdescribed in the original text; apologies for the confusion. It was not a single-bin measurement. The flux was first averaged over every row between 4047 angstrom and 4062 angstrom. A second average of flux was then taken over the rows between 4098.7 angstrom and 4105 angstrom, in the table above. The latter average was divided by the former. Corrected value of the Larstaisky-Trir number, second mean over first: 0.91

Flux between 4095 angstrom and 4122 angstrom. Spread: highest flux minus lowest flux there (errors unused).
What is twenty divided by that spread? 1.2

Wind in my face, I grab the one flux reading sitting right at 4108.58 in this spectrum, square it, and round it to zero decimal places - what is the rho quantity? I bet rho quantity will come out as 5980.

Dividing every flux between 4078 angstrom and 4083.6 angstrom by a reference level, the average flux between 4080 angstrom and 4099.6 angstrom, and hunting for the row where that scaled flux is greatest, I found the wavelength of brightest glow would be 4083.12 angstrom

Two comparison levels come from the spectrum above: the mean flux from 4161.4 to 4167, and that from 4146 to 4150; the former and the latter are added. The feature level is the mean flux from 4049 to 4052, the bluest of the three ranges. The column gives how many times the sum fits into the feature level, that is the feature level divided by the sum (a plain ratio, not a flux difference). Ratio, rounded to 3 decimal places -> 0.520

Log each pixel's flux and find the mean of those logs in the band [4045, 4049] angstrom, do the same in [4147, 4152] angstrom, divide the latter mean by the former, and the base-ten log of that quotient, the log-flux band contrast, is 0.004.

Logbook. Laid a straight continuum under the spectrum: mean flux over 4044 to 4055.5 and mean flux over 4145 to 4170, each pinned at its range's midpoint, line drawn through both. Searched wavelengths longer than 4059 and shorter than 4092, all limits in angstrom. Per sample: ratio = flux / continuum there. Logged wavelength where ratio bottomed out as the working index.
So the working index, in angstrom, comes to 4062.49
